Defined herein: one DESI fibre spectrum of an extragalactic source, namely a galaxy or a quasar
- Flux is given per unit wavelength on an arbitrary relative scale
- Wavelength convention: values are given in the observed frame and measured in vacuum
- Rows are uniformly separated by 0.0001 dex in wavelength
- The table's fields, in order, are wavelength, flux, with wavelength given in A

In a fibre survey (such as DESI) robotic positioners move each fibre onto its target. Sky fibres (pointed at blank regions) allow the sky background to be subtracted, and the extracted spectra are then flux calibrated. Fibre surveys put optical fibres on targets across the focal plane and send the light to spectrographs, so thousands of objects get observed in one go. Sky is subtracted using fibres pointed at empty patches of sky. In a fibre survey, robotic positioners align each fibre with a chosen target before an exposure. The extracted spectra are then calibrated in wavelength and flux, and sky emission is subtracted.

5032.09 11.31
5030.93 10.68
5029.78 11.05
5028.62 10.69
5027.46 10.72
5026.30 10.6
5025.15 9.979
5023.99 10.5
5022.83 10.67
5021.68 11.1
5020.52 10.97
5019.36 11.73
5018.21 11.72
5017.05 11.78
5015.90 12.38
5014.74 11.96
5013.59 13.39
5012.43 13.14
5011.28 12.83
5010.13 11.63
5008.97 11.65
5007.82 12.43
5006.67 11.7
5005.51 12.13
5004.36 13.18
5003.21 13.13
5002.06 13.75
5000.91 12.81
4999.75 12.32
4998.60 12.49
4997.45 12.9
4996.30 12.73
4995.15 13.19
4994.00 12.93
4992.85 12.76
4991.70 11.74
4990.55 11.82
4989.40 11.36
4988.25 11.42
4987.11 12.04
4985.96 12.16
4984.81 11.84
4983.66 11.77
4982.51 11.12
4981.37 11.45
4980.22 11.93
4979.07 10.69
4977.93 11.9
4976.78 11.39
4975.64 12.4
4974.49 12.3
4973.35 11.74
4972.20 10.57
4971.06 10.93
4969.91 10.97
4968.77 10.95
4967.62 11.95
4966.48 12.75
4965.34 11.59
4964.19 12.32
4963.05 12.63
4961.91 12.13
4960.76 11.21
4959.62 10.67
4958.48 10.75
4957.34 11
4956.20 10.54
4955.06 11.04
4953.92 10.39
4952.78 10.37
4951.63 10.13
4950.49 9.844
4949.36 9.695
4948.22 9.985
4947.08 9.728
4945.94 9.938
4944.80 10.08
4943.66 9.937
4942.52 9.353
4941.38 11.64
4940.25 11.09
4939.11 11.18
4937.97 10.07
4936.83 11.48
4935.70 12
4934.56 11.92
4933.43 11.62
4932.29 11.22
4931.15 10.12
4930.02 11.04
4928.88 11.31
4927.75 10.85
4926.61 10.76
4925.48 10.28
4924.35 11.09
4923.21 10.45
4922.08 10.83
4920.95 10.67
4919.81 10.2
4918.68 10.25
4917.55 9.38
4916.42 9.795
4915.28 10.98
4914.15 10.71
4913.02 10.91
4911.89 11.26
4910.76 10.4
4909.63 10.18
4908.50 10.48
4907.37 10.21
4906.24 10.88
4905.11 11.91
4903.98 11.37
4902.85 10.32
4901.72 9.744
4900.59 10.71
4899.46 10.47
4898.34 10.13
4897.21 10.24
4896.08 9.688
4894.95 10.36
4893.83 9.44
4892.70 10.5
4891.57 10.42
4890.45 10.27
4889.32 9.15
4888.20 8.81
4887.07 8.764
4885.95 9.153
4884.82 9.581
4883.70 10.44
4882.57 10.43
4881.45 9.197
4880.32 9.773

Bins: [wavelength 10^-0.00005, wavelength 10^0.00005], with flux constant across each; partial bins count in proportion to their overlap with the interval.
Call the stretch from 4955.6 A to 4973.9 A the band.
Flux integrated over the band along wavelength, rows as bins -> 209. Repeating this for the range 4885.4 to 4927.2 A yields 431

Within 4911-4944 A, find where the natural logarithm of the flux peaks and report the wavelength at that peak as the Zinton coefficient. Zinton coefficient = 4935.70 A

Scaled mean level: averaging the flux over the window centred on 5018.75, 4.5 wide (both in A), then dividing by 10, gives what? 1.16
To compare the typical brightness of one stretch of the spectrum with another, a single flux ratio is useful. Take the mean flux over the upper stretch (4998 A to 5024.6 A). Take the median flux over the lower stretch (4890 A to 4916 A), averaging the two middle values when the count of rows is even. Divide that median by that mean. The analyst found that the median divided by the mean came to 0.858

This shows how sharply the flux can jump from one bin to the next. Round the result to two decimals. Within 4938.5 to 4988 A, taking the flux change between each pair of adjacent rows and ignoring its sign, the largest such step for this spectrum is 2.29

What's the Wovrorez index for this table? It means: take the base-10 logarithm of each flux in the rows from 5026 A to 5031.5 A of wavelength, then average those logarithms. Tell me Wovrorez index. 1.03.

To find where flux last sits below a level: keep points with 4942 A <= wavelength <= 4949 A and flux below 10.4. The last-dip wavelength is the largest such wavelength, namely 4948.22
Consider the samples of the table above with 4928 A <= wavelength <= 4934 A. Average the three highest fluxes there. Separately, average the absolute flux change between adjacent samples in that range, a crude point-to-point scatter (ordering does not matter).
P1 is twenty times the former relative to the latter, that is 339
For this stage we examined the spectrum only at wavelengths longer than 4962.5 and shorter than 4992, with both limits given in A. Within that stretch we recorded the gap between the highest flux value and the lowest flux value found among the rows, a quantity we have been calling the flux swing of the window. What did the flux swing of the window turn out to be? 2.2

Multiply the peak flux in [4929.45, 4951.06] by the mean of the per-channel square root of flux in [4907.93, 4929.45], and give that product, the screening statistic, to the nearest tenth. 39.0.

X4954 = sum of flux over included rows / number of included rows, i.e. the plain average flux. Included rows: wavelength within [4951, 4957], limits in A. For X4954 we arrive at 10.5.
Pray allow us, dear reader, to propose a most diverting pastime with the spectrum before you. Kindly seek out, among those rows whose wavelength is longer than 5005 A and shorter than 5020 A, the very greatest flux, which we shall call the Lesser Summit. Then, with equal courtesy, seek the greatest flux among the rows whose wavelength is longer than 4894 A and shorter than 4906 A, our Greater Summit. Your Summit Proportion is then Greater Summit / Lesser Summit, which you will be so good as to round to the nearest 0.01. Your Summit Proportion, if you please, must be 0.89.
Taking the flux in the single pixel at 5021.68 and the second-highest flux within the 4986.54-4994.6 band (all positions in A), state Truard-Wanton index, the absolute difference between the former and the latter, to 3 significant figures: 1.66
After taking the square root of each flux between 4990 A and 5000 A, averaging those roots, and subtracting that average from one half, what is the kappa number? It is -3.04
